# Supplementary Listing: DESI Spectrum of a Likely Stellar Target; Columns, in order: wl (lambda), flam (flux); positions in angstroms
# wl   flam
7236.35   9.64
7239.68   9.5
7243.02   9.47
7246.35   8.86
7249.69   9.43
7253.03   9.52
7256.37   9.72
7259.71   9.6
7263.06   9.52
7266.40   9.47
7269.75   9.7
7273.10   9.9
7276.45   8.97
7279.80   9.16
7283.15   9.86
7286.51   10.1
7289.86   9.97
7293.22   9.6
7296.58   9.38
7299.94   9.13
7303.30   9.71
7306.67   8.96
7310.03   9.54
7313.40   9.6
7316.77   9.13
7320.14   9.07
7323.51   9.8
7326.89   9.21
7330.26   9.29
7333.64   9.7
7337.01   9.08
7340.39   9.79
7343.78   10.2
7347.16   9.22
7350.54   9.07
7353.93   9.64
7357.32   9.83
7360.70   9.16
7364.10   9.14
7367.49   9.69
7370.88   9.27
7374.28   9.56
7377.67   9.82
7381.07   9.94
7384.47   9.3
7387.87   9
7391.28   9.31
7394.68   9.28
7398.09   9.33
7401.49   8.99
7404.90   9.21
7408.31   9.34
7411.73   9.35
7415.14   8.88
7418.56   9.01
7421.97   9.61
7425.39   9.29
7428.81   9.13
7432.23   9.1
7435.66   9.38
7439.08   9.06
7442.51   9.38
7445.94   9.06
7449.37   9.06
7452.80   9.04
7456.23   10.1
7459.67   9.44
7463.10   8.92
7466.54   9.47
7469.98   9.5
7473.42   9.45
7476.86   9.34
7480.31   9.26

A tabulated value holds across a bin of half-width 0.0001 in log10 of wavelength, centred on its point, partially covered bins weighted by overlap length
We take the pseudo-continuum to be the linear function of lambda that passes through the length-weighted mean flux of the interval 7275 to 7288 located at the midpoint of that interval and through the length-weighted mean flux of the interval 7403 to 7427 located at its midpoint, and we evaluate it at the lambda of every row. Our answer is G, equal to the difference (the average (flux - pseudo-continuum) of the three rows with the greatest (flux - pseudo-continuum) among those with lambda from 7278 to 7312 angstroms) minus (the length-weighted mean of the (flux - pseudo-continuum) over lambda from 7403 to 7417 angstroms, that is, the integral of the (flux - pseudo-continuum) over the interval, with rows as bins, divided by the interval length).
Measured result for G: 0.5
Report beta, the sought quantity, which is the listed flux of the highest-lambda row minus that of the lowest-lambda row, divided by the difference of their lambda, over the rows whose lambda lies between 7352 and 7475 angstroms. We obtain -0.002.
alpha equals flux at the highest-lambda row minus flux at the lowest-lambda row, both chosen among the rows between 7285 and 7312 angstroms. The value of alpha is -0.6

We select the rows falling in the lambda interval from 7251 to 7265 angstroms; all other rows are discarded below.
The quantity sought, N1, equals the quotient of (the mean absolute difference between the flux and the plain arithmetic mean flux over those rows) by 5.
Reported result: 0.01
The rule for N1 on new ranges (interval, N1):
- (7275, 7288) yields 0.09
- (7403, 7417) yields 0.03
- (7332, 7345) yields 0.06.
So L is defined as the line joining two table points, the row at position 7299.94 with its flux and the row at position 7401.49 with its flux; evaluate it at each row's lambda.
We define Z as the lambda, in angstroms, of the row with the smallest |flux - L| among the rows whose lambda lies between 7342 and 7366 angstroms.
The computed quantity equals 7350.54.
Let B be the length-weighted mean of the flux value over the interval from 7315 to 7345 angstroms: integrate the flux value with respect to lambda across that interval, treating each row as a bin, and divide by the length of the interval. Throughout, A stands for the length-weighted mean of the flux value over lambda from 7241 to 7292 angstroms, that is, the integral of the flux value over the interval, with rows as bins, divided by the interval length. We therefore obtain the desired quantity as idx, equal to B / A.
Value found 0.99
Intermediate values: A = 9.55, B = 9.46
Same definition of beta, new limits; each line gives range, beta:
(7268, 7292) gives 0.013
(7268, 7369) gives 0.000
